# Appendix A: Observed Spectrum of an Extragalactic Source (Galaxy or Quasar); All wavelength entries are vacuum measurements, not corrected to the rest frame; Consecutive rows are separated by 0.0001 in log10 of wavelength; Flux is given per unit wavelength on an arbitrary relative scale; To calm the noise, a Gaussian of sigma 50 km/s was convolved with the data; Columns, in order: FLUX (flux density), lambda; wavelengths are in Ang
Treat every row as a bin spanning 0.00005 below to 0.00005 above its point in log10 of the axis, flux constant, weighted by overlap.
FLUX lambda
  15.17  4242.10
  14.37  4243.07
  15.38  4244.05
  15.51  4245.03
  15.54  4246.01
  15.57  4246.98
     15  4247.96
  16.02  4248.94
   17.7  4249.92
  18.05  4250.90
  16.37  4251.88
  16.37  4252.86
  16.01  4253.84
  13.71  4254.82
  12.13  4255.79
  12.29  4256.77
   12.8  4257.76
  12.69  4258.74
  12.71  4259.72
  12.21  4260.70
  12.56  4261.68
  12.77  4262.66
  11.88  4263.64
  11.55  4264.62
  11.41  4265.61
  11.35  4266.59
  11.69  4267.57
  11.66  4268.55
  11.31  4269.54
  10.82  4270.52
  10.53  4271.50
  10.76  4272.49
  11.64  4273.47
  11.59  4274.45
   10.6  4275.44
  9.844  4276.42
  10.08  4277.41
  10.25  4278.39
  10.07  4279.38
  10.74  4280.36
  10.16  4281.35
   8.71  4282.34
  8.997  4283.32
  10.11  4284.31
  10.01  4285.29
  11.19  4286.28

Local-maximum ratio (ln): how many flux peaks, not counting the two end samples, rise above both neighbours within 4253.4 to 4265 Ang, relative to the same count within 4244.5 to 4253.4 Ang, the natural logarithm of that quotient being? 0.4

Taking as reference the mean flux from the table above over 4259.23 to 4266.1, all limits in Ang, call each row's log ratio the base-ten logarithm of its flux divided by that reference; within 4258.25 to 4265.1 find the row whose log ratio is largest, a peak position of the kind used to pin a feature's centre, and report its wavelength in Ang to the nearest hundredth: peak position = 4262.66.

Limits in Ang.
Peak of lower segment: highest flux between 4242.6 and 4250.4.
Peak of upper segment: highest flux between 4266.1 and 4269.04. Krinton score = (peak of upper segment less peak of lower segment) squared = 36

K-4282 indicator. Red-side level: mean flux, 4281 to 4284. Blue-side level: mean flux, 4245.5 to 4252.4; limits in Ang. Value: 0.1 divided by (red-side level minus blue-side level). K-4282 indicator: -0.014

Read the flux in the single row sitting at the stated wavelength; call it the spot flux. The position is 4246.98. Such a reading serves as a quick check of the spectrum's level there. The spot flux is 15.57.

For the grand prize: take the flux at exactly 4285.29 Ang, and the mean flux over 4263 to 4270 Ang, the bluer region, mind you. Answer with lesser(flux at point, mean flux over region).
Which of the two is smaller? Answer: 10.0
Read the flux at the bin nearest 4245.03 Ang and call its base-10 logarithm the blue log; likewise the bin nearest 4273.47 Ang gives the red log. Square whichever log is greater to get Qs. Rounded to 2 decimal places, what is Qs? 1.42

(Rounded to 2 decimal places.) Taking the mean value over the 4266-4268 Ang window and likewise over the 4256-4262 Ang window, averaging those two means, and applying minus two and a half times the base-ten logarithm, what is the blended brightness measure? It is -2.70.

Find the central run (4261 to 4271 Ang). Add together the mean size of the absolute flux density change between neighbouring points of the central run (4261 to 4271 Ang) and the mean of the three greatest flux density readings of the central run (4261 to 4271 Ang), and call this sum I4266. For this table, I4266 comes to 12.7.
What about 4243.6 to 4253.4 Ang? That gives 18.0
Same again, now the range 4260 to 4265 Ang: 13.0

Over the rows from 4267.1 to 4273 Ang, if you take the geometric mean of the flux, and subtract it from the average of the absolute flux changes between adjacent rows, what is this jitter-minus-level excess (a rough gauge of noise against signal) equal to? -11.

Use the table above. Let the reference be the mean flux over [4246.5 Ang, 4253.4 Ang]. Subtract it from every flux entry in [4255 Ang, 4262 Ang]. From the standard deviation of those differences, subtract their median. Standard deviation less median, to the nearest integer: 4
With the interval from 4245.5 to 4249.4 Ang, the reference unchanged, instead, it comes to 1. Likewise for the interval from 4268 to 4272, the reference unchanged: 6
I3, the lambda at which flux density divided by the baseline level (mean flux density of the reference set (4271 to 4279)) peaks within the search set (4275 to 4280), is 4275.44 Ang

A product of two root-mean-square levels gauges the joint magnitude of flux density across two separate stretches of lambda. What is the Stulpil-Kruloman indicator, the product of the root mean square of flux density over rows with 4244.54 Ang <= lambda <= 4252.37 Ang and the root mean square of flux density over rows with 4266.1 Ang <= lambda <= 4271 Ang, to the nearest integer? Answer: 185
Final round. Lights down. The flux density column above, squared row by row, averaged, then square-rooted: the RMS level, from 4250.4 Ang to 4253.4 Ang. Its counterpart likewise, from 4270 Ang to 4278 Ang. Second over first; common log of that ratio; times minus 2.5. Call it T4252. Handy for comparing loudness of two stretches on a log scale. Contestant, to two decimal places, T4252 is 0.49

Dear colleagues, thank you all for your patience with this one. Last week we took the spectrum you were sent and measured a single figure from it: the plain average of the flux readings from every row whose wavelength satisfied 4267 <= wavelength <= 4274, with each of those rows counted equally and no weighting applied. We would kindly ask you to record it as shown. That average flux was 11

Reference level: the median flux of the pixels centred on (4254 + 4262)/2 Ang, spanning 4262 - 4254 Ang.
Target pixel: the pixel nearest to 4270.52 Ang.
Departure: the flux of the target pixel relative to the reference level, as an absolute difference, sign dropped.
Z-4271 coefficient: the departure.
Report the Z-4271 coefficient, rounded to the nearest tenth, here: 1.8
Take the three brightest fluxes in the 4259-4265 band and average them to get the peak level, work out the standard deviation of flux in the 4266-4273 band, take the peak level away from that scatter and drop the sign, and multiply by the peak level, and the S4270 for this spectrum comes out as 155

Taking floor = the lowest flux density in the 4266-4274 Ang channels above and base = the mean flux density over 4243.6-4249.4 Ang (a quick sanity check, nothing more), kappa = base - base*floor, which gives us -148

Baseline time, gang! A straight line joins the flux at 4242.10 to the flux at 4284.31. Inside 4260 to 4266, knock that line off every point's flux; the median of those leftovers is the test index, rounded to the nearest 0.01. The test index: -0.72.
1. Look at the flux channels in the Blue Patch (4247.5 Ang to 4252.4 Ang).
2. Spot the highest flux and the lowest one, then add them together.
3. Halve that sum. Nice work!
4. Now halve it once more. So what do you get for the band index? 8.3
